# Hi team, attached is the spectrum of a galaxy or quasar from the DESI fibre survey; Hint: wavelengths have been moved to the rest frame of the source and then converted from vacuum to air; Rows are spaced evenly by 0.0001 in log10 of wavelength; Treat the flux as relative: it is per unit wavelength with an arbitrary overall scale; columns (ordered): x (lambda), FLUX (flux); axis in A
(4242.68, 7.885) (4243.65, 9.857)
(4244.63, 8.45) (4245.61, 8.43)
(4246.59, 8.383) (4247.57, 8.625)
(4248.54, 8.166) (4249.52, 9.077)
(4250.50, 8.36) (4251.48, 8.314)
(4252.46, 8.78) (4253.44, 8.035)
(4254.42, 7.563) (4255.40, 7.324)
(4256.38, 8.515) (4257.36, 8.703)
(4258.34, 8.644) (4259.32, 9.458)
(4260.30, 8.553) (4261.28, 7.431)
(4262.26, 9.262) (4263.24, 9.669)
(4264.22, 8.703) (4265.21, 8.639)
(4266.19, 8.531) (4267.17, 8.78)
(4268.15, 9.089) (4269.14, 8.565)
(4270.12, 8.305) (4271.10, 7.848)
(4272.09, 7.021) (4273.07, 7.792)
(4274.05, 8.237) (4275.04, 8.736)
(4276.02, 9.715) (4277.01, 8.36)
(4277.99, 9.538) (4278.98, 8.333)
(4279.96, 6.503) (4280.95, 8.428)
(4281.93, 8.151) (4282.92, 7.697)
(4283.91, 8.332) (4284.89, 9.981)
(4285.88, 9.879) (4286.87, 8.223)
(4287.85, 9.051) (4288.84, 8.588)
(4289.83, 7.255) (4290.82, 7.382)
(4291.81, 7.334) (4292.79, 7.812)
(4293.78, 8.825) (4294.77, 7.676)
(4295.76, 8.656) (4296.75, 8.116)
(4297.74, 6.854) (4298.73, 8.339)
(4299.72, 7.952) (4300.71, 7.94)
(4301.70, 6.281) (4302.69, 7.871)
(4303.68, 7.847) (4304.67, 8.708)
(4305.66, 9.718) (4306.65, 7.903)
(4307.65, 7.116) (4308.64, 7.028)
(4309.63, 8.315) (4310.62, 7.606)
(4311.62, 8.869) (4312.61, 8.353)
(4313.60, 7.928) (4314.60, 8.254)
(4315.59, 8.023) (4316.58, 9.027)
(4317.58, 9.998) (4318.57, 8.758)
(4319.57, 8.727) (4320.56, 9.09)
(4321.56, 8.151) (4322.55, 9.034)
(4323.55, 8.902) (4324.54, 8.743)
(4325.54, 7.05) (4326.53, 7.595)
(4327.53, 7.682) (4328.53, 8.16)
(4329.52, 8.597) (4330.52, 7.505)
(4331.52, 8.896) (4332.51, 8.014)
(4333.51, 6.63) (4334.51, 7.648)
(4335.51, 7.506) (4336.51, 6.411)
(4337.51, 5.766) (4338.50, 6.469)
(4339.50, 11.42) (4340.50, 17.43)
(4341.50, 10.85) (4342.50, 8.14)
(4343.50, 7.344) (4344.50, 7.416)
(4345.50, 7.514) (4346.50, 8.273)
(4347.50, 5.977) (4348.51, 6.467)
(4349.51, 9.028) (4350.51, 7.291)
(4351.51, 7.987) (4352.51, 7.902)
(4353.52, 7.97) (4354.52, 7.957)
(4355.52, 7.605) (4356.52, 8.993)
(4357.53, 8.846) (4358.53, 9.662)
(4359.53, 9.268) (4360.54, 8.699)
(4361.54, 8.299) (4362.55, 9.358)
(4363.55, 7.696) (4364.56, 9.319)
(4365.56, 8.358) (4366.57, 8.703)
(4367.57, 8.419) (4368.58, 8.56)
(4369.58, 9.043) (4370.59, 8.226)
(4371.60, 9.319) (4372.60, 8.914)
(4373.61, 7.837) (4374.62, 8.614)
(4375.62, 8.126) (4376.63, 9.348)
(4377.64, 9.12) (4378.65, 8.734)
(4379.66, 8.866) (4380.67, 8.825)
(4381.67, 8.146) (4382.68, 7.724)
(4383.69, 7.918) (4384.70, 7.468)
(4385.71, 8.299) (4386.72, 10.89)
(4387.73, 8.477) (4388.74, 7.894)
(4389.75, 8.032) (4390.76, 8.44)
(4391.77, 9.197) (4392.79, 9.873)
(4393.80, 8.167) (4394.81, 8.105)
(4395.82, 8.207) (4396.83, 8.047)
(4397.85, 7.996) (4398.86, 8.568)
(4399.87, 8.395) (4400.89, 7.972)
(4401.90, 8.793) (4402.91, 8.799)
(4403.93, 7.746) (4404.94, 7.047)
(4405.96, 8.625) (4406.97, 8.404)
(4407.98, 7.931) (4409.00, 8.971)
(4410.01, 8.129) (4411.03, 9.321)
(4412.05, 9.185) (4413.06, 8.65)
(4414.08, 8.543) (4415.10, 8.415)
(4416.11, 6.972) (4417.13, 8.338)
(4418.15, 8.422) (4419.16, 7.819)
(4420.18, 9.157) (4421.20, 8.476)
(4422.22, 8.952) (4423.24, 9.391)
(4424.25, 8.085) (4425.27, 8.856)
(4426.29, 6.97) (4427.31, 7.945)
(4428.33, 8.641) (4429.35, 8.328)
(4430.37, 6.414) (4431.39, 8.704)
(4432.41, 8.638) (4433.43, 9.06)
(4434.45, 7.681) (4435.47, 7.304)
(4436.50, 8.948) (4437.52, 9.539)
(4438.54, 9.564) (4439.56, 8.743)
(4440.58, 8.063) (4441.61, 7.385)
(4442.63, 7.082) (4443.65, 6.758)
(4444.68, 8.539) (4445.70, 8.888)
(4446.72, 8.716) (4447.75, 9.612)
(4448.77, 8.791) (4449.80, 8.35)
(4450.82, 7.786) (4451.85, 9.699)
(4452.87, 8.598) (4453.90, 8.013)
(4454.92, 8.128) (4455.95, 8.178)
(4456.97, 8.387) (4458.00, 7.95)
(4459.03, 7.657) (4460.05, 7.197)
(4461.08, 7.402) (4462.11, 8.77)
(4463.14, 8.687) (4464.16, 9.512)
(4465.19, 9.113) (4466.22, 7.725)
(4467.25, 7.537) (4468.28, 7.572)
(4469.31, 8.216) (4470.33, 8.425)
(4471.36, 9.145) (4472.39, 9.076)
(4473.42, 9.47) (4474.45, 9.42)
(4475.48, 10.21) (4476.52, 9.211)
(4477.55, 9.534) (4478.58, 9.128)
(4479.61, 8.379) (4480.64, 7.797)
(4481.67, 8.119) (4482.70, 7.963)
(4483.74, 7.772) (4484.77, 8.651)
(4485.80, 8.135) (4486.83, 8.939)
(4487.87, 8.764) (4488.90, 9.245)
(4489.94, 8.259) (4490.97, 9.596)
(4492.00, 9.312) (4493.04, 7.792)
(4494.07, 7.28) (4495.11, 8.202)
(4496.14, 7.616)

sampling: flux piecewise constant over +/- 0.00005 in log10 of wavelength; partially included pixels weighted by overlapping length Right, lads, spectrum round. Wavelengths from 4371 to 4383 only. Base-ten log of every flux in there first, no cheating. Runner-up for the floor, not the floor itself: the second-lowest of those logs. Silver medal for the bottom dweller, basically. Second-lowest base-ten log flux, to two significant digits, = 0.89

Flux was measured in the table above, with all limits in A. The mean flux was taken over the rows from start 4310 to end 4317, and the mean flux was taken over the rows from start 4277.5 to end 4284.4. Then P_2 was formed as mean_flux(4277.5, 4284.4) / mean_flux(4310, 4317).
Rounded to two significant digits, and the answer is 0.98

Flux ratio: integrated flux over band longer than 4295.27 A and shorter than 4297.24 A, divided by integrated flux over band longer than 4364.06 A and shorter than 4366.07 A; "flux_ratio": 0.93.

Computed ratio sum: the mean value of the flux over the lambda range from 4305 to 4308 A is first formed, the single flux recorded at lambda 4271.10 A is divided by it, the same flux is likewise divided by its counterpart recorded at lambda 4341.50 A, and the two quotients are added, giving 1.7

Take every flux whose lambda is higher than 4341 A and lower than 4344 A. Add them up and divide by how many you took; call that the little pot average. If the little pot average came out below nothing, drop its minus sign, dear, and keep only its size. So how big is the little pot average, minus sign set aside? 8.8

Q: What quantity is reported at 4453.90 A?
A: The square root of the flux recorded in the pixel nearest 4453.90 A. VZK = 2.83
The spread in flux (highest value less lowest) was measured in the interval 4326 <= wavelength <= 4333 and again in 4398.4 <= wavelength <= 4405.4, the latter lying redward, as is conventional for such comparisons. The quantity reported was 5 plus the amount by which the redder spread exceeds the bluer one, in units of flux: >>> 5.4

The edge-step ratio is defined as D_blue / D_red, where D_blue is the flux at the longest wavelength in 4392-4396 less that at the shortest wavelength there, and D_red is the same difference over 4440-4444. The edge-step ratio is 1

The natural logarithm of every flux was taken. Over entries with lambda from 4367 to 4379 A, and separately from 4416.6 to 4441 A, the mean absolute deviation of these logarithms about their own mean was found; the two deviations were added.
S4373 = 0.119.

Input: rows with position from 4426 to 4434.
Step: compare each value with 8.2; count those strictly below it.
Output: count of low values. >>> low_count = 3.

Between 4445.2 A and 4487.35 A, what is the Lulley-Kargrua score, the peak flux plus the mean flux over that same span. 18.7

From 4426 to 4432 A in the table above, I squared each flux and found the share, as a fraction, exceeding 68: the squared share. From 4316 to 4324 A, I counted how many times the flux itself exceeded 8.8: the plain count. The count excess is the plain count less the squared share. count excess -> 4.5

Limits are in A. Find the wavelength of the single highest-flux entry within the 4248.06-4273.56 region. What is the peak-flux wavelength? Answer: 4263.24 A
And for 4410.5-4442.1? 4438.54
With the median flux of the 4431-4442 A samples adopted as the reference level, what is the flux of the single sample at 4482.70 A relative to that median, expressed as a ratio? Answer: 0.91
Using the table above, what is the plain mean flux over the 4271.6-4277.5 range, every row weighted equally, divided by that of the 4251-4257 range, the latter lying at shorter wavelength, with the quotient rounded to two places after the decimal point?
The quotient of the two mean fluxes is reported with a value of 1.03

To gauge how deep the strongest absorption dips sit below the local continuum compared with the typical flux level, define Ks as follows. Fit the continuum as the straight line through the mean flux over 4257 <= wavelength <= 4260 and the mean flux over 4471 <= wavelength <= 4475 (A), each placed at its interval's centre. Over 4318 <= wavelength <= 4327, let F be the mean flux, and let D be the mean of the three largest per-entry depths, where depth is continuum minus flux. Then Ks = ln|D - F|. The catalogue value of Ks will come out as 1.95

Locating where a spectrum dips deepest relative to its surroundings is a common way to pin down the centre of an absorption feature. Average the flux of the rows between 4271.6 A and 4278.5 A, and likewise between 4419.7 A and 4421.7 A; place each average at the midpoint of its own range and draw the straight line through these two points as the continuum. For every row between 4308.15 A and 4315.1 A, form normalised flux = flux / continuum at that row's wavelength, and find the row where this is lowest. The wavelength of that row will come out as 4308.64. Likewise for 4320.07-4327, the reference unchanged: 4325.54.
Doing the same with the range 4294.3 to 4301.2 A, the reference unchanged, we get 4297.74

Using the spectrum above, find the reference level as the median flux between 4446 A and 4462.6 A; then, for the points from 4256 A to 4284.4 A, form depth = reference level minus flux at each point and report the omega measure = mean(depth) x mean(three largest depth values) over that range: -0.26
